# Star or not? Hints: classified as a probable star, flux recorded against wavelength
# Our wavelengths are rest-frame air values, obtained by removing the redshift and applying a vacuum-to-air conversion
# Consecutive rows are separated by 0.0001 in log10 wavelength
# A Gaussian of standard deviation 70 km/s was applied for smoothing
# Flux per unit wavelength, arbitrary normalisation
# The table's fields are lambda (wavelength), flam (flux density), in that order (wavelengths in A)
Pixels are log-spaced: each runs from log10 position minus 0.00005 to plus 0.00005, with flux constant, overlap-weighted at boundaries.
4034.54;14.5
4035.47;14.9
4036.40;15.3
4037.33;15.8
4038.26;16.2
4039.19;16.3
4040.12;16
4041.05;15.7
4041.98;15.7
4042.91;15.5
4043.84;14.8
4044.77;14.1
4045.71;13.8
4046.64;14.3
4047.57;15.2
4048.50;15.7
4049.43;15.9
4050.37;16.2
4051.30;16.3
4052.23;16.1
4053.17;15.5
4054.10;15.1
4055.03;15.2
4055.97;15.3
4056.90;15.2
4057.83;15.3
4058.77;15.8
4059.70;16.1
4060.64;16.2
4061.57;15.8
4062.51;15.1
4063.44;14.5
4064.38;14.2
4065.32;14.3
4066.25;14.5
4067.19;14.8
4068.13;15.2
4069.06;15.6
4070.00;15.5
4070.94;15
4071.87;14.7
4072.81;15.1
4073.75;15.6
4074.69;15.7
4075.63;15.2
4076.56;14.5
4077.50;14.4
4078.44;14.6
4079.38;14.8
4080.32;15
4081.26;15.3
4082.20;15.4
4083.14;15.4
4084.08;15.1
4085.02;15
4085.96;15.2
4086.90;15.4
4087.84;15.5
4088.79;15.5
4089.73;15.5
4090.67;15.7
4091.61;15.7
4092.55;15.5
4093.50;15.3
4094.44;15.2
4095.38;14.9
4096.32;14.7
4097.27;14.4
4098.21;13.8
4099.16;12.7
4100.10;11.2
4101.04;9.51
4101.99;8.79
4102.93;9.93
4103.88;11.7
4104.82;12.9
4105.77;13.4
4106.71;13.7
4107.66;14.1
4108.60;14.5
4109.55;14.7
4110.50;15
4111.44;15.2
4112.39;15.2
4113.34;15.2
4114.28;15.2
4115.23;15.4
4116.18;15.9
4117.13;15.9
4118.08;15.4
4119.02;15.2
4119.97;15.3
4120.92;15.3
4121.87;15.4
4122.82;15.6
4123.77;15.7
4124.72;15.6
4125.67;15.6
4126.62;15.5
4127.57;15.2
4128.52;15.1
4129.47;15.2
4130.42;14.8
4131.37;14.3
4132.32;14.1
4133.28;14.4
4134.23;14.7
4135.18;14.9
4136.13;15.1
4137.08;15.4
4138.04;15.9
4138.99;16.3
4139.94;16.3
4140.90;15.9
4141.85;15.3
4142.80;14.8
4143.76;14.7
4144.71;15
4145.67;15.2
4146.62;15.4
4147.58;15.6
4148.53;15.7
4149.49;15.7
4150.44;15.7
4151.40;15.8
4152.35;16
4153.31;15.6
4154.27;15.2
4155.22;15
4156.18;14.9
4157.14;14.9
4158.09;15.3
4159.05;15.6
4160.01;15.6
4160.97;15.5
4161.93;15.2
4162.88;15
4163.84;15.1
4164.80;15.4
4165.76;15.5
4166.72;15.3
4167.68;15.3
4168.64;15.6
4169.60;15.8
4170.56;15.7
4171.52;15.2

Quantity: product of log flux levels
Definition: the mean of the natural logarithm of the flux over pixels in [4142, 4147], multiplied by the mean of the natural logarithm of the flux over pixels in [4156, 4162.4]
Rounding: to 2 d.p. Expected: 7.39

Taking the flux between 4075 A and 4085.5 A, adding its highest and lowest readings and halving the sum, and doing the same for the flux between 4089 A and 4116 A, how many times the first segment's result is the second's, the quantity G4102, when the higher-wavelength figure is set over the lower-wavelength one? 0.82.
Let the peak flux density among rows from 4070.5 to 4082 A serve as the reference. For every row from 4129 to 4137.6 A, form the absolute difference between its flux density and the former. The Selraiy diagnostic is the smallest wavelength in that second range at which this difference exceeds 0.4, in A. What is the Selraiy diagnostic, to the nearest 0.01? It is 4129.47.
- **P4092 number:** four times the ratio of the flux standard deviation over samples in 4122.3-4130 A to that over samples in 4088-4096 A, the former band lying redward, 3.5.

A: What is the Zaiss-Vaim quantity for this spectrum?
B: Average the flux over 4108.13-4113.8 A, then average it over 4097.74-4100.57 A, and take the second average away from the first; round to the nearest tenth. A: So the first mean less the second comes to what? 2.4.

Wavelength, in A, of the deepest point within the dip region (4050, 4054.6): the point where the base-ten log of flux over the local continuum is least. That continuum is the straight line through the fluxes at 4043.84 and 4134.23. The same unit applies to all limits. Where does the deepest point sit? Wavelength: 4054.10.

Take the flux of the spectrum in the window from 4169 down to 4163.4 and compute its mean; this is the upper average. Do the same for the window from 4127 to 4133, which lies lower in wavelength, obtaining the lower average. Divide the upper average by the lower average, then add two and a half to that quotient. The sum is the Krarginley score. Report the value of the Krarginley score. 3.54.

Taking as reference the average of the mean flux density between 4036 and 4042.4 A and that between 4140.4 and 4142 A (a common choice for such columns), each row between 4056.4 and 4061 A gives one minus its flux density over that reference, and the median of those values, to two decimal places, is 0.00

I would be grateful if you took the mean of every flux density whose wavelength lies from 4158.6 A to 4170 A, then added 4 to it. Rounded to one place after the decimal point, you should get 19.4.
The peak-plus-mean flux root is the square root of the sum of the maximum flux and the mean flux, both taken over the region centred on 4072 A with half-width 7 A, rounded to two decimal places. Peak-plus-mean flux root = 5.54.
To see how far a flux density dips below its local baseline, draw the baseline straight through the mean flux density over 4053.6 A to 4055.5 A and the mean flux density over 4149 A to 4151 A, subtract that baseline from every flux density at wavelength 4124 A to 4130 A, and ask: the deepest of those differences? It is -0.5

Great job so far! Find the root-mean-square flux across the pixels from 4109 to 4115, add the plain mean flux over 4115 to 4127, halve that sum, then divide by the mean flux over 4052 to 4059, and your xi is 0.99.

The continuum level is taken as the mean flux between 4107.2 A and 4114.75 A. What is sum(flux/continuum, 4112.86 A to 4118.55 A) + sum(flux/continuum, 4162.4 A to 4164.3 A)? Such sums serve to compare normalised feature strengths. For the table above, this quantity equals 8.3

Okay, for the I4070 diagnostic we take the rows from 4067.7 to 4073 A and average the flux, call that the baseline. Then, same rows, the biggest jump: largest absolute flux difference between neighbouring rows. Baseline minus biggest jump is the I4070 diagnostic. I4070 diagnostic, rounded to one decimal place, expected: 14.7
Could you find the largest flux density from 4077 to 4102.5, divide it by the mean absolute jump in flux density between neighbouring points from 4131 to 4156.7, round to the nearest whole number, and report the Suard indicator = 64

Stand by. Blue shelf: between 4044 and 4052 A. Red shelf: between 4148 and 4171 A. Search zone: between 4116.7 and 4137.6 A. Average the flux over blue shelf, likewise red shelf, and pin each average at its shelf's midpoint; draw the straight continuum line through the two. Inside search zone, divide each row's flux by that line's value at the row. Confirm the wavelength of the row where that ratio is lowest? 4132.32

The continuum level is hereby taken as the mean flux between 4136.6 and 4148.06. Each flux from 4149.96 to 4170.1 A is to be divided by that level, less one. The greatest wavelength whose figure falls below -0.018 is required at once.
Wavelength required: 4163.84 A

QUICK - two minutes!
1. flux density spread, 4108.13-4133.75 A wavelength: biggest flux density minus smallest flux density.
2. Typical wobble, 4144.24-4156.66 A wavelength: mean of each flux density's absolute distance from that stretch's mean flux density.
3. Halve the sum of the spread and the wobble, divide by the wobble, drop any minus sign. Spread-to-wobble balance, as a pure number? 3.5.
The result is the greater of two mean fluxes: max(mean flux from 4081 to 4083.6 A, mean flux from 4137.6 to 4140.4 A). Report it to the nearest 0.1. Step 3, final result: 16.2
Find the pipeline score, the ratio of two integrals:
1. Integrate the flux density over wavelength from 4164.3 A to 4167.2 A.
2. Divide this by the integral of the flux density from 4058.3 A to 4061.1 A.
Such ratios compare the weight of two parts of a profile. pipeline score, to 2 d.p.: 0.99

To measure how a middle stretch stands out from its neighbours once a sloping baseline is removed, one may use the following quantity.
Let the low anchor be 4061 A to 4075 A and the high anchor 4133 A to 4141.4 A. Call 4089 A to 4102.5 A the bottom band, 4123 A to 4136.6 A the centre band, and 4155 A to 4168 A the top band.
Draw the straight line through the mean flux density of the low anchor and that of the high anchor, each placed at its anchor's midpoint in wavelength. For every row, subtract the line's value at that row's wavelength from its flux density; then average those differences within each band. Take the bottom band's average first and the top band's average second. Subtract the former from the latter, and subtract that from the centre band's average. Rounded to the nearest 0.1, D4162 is -1.5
